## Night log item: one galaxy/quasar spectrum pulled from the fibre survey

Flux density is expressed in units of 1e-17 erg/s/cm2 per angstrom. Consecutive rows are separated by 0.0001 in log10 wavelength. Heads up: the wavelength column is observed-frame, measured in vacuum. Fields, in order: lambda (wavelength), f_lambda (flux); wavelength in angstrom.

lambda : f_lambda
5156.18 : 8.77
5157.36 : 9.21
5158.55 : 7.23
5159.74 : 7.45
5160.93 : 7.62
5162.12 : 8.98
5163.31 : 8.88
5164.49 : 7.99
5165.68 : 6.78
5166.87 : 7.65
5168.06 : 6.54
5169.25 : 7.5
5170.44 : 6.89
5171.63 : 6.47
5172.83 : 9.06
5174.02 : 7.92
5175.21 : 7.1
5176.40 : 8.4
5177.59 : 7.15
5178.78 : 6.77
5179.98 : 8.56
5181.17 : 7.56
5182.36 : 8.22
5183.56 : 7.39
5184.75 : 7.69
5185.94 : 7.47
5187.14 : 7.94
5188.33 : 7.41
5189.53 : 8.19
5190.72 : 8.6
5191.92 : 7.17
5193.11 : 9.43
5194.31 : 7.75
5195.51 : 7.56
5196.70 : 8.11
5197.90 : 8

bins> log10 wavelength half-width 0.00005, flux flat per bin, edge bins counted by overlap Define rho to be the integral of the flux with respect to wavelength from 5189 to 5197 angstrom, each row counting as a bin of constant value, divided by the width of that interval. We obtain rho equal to 8.1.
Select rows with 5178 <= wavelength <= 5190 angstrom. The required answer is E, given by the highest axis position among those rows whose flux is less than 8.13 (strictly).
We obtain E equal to 5188.33 angstrom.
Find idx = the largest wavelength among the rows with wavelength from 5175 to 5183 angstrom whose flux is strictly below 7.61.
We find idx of 5181.17 angstrom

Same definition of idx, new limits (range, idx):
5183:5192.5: 5191.92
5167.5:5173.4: 5171.63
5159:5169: 5168.06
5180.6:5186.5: 5185.94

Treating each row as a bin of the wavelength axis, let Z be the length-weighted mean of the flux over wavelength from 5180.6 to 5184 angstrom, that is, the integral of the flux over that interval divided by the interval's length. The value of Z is 7.73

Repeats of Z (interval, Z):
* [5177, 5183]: 7.64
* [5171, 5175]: 7.73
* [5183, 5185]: 7.53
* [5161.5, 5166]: 8.25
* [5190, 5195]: 8.22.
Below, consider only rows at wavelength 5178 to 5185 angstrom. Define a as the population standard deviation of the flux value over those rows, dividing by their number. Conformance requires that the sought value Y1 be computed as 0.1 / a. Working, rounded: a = 0.58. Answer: 0.17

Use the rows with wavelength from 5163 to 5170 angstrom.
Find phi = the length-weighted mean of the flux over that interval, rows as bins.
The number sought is 7.5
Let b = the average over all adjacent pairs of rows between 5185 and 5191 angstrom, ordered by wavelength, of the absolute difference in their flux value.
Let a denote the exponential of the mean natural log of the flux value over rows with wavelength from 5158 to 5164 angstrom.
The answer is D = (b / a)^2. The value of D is 0.005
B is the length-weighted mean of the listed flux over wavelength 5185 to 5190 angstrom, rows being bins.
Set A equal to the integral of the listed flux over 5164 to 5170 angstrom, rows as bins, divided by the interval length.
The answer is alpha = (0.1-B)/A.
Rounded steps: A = 7.3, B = 7.73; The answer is -1.05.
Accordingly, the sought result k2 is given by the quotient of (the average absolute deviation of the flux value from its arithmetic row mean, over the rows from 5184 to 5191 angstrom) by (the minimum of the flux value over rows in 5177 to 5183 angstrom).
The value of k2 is 0.053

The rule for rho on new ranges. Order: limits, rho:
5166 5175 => 7.4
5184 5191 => 7.8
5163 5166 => 7.9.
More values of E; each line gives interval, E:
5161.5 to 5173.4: 5171.63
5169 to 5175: 5174.02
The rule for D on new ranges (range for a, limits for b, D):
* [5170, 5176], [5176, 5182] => 0.022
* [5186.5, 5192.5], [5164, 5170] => 0.017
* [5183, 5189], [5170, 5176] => 0.027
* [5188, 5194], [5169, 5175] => 0.021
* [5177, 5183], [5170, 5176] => 0.027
